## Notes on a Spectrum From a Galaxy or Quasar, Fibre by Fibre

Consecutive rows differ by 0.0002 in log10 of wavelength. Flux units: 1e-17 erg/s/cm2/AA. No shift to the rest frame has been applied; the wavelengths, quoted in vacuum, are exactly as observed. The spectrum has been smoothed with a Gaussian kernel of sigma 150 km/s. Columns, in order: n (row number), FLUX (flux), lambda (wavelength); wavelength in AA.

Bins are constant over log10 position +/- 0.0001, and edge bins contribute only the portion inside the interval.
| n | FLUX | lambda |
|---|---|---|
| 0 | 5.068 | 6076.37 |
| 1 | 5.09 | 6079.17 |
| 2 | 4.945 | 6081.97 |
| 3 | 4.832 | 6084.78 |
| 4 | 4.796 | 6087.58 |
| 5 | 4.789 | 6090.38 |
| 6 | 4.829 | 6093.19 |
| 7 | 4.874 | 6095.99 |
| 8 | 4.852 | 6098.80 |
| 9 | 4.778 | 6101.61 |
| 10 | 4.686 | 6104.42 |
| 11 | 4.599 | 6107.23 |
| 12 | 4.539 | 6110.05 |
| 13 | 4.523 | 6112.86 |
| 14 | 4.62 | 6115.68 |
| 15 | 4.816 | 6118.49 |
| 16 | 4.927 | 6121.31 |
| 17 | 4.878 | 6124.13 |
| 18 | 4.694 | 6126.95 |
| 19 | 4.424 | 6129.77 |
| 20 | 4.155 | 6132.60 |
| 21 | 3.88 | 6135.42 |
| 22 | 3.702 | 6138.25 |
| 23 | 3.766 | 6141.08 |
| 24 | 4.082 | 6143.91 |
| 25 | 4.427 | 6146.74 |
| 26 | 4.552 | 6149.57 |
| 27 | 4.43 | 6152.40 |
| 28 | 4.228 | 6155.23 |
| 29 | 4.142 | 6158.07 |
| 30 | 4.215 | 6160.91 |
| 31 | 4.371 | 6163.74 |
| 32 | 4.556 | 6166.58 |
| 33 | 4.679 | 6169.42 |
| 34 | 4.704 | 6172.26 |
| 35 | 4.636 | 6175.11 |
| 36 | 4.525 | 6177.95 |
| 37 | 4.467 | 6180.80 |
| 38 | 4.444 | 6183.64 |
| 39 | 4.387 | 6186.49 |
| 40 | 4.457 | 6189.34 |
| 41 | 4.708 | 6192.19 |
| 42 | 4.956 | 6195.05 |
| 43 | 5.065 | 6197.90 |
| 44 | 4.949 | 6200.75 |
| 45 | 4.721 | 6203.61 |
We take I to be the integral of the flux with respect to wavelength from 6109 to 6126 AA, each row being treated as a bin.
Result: 80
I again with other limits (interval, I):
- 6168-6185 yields 78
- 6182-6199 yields 79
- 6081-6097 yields 77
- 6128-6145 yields 68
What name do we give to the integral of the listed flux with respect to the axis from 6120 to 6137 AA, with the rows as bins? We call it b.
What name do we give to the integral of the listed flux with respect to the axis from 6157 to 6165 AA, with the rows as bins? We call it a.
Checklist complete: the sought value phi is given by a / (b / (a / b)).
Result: 0.20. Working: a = 34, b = 76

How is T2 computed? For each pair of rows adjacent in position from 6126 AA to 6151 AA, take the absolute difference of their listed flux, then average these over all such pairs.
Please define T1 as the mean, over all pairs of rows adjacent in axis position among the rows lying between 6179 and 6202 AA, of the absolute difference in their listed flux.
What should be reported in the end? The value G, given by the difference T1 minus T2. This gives -0.11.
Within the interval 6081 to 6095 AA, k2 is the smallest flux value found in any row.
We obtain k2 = 4.789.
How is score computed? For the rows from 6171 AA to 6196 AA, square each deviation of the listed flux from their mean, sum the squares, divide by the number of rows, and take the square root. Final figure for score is 0.171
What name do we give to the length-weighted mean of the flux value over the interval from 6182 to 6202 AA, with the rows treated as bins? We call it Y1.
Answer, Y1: 4.71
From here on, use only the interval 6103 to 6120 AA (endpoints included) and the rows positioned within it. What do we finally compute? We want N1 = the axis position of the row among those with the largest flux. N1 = 6118.49 AA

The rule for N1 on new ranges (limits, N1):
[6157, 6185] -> 6172.26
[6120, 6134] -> 6121.31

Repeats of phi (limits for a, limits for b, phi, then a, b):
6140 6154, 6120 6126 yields 4.15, 60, 29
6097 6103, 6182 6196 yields 0.20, 29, 64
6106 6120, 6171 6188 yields 0.71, 65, 77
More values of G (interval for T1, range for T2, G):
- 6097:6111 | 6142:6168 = -0.08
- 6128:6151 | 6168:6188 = 0.17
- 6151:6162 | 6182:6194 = -0.01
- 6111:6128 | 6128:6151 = -0.10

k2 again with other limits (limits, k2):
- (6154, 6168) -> 4.142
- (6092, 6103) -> 4.778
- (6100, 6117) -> 4.523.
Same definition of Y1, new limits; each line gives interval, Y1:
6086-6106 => 4.80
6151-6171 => 4.38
